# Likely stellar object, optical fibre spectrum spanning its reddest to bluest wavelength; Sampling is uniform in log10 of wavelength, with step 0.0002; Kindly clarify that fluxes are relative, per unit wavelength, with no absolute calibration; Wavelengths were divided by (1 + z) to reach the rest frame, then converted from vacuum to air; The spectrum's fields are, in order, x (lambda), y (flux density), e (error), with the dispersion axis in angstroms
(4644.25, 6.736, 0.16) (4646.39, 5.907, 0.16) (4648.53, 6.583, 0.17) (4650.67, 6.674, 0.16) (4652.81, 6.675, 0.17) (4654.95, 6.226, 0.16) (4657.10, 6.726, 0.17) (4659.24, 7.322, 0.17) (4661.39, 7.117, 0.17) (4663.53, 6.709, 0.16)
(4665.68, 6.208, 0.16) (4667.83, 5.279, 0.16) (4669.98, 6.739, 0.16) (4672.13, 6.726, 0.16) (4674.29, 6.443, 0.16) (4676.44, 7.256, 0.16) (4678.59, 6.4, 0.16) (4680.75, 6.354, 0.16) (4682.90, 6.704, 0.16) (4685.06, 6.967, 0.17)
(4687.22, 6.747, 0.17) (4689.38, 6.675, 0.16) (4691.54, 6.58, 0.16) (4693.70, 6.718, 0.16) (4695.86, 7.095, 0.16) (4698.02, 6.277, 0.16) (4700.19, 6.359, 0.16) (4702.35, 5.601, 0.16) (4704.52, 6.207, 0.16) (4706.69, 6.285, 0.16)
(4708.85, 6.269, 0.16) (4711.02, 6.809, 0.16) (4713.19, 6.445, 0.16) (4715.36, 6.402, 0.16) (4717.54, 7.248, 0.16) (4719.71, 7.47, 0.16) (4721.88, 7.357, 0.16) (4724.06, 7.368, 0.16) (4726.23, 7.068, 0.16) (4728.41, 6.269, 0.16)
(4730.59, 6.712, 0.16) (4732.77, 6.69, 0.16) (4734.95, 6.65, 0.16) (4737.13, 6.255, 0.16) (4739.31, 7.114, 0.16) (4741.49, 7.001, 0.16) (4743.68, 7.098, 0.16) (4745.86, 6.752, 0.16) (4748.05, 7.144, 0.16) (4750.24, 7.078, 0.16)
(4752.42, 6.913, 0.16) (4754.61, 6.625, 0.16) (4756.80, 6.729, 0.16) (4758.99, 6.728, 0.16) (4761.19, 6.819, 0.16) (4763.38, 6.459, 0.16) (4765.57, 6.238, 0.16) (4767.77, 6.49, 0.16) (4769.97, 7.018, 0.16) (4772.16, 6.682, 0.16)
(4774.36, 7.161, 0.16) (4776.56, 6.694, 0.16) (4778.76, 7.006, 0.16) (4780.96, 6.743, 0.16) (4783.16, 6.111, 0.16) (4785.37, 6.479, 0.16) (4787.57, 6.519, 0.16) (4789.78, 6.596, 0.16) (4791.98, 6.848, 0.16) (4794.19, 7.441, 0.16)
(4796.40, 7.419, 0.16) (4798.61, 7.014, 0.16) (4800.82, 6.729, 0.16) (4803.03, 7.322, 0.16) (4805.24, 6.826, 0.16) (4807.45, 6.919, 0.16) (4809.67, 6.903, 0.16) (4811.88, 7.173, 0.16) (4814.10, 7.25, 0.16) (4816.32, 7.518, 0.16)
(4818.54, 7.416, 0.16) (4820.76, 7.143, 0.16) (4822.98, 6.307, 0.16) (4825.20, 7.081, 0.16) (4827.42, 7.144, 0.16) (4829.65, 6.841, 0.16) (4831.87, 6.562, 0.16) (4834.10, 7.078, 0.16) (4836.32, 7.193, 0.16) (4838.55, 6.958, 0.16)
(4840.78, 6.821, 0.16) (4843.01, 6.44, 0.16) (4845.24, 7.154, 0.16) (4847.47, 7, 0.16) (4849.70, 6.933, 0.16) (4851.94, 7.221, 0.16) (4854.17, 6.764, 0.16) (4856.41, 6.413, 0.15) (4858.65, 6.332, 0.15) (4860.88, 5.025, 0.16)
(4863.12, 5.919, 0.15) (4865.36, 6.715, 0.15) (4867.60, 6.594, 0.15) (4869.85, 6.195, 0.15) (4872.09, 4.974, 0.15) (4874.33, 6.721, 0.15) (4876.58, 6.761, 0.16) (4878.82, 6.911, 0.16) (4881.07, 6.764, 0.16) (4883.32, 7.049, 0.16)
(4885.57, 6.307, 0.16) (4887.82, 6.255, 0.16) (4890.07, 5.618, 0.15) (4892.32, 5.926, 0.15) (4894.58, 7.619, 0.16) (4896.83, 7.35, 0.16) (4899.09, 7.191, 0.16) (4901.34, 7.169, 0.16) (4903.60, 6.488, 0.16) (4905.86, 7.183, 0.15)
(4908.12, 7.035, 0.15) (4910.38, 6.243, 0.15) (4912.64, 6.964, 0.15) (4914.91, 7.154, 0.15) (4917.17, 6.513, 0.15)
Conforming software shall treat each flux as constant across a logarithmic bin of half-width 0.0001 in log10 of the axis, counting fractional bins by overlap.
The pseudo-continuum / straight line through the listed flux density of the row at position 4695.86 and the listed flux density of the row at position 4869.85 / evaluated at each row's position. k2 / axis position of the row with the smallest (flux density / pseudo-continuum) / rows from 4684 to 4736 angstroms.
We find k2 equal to 4702.35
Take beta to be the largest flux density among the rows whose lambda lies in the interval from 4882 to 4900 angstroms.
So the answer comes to 7.619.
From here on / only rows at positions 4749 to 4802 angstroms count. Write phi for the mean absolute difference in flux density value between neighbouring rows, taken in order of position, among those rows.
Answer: 0.284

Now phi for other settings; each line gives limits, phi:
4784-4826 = 0.304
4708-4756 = 0.308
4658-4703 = 0.434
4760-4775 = 0.363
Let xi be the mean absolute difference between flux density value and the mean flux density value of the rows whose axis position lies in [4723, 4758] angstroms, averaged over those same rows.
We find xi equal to 0.26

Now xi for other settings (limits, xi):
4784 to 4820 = 0.30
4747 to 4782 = 0.21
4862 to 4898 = 0.52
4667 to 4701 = 0.30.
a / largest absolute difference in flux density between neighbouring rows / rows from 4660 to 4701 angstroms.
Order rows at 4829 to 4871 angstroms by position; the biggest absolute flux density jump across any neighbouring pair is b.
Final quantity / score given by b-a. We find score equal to -0.2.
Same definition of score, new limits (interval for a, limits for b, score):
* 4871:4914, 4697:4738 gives -0.9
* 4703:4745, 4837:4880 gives 0.9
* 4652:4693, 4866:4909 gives 0.3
